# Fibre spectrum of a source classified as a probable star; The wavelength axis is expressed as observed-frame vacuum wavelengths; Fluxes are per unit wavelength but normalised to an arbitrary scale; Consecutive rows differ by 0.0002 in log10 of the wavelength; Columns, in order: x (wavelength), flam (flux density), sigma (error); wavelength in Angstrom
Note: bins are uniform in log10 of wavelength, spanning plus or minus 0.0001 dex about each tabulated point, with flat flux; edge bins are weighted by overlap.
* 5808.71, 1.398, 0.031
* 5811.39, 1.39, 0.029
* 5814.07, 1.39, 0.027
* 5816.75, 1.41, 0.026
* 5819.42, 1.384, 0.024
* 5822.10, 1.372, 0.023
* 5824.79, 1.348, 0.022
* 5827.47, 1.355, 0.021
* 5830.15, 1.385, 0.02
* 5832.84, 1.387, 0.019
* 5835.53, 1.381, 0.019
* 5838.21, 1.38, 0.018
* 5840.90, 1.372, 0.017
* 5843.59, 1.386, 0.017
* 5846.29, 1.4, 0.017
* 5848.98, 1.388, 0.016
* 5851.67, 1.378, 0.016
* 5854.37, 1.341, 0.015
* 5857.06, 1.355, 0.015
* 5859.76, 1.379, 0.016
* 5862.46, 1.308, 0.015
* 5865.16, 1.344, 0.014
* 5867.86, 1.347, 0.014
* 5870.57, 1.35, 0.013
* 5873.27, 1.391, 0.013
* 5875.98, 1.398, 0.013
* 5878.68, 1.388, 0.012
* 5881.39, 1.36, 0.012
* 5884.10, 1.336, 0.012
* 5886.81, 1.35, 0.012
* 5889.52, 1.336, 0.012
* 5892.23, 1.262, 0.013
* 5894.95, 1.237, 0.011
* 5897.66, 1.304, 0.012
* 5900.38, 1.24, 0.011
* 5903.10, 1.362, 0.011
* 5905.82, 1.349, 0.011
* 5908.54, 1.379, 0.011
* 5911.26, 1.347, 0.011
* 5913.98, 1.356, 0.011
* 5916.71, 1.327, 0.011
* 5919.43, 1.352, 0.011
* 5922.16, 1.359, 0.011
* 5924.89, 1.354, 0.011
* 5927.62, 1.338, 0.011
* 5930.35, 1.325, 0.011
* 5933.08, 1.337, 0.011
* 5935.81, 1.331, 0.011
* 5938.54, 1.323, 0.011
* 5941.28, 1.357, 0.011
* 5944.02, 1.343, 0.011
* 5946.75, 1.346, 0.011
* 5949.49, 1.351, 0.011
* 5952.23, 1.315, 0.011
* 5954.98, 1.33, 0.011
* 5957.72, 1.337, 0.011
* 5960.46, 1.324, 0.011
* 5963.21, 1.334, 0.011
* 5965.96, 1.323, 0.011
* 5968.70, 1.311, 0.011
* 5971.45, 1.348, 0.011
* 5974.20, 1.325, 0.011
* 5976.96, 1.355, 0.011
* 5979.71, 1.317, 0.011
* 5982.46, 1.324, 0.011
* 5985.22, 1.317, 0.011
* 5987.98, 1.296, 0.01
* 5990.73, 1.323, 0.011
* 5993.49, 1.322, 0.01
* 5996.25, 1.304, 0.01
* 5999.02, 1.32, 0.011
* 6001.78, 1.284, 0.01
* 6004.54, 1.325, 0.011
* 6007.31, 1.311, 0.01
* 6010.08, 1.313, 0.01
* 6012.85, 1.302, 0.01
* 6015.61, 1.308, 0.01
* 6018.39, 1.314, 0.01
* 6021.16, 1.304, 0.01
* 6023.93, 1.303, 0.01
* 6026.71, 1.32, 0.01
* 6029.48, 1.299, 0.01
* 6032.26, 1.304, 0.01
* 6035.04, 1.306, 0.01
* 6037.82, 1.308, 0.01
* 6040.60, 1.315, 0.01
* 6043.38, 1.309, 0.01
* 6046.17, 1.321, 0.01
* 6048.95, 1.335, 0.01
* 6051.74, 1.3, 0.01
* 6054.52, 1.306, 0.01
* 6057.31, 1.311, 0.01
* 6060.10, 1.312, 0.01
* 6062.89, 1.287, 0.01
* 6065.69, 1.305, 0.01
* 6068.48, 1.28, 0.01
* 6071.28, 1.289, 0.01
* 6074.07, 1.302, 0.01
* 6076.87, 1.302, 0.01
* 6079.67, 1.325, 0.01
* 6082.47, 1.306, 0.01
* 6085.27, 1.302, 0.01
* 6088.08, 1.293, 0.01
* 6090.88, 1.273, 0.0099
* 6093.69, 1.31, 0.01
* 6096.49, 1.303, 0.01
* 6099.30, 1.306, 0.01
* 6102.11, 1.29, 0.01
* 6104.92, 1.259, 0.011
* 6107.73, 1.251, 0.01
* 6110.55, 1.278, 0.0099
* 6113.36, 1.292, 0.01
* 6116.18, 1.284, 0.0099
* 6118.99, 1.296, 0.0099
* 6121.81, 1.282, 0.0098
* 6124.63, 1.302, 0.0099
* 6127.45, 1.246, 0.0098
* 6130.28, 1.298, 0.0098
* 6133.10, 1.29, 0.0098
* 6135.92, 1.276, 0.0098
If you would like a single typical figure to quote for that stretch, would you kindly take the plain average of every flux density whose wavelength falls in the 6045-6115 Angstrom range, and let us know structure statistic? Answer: 1.30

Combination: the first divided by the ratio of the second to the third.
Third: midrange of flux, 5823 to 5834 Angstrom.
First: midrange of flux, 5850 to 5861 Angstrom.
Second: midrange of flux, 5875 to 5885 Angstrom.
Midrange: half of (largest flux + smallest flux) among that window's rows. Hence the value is 1.36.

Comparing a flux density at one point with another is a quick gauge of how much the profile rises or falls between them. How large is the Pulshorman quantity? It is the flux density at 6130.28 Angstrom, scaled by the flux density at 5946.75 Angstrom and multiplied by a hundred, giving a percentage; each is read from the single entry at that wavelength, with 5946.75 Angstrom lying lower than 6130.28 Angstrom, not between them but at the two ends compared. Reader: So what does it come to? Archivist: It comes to 96.4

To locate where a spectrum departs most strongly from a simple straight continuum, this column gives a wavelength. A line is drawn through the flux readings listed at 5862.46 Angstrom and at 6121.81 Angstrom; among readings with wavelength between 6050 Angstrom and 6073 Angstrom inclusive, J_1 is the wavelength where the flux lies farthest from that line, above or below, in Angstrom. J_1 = 6060.10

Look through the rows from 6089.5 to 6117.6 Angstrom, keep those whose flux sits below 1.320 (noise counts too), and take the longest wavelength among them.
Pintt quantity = 6116.18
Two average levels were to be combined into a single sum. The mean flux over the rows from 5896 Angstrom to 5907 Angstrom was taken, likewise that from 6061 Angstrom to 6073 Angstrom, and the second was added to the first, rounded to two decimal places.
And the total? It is 2.60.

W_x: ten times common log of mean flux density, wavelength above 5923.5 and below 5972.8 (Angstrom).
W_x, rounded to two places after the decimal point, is 1.25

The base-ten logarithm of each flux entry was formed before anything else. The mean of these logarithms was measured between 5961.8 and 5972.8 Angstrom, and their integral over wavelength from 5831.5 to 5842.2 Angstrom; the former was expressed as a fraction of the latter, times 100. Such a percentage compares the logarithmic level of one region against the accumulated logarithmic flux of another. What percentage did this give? 8.2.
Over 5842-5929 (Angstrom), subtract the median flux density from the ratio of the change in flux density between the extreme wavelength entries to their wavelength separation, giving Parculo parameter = -1.35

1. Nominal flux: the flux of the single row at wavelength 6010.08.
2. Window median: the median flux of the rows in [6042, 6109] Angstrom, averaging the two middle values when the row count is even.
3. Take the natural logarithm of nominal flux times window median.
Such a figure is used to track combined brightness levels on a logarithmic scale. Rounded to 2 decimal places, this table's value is 0.54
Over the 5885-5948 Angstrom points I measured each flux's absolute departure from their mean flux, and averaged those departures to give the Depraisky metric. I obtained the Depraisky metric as 0.026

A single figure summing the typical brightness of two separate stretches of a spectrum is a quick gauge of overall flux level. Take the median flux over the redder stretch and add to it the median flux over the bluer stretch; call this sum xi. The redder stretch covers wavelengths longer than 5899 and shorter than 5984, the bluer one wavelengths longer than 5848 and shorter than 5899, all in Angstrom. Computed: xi 2.69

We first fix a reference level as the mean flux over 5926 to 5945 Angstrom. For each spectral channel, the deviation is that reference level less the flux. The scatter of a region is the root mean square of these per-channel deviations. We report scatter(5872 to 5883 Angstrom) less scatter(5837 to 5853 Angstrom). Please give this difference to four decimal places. 0.0016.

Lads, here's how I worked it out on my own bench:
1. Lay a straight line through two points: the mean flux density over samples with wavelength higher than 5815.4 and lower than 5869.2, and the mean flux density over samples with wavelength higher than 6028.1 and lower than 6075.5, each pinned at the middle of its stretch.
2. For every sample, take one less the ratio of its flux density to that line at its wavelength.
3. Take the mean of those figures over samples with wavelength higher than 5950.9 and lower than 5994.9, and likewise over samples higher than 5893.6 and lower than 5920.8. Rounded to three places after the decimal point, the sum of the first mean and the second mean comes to 0.022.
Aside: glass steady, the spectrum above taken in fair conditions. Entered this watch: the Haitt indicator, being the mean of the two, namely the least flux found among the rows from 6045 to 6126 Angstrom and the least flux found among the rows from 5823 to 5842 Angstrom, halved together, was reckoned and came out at 1.30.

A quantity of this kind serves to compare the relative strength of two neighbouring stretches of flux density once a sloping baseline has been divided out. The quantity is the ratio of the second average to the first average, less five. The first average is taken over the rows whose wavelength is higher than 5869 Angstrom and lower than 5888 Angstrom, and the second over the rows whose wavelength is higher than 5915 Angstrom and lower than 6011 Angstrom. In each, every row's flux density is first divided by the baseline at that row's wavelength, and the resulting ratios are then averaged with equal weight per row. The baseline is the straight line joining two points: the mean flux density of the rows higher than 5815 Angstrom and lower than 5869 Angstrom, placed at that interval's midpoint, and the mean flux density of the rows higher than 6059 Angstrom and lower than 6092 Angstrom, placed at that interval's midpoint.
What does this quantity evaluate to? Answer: -4.01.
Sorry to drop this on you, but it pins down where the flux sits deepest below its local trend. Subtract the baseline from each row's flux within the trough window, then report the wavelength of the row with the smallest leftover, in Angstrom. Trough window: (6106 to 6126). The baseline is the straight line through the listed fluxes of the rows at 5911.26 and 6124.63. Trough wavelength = 6107.73 Angstrom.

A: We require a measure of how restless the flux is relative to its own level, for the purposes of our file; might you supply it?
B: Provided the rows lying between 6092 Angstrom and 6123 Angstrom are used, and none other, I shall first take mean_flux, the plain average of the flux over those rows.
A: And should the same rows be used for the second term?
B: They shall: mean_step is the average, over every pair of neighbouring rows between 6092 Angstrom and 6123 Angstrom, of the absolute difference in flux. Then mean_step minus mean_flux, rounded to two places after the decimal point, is -1.27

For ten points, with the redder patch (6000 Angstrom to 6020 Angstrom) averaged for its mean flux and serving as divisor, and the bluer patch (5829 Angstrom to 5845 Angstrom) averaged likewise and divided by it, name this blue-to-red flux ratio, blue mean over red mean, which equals 1.06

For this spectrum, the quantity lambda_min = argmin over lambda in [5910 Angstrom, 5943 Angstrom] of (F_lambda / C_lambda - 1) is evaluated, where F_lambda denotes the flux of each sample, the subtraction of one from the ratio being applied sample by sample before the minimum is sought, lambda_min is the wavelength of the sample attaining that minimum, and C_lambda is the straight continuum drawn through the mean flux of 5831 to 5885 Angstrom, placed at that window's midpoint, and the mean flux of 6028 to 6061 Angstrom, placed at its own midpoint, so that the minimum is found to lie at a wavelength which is 5916.71 Angstrom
